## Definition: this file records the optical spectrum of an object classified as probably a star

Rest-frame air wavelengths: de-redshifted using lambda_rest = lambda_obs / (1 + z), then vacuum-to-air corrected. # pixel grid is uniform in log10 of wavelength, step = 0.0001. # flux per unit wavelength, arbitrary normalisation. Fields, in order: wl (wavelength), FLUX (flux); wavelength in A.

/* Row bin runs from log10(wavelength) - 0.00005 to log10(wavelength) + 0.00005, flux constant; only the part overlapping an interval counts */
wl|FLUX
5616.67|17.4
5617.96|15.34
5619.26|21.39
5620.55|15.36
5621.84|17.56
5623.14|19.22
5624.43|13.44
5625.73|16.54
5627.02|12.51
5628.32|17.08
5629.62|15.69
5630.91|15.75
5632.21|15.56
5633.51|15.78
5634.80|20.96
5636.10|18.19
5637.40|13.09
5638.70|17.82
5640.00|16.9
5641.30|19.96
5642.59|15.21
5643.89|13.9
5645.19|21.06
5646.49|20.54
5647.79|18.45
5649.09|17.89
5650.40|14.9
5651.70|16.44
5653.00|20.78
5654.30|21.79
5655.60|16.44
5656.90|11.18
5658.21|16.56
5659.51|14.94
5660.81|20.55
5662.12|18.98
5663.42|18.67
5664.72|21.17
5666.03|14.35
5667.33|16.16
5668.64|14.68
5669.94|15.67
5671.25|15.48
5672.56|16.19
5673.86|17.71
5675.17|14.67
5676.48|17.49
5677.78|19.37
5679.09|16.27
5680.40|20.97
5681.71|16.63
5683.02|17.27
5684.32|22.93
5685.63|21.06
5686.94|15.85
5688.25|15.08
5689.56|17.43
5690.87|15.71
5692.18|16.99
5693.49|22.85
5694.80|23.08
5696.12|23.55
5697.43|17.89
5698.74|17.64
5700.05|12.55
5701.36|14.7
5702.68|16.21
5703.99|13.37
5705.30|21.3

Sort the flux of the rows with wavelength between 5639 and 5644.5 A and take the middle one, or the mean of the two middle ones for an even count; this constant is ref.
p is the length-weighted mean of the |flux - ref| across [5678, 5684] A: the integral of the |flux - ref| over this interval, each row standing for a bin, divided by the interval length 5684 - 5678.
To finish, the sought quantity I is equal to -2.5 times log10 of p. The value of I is -0.8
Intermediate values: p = 2.1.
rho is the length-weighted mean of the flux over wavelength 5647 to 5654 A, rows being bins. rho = 18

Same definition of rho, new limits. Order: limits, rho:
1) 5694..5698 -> 22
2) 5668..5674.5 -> 16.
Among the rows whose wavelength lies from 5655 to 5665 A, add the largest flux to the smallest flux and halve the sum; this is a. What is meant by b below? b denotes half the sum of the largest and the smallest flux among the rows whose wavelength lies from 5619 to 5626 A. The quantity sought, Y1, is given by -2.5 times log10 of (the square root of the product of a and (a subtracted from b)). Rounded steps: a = 16.2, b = 17.4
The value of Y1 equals -1.63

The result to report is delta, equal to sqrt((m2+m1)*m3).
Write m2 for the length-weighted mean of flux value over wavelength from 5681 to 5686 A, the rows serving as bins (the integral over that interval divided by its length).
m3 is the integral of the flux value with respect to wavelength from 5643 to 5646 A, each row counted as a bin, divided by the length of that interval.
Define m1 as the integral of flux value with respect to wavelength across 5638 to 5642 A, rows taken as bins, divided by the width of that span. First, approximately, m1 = 18.1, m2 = 19.4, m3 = 17.5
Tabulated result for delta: 25.6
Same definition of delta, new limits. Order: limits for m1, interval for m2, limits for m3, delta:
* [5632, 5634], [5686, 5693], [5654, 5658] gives 22.7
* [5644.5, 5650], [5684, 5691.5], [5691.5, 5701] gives 26.6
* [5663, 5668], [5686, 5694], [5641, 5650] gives 25.0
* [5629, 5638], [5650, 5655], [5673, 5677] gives 24.1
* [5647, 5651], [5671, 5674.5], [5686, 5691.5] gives 23.4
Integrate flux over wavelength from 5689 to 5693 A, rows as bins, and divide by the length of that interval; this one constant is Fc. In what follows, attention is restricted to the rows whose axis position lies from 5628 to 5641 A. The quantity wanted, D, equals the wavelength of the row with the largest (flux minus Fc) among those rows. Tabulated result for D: 5634.80 A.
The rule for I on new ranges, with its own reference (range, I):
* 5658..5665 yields -1.1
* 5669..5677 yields 0.1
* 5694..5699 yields -1.7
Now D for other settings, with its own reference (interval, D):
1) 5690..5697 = 5696.12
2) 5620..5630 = 5623.14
